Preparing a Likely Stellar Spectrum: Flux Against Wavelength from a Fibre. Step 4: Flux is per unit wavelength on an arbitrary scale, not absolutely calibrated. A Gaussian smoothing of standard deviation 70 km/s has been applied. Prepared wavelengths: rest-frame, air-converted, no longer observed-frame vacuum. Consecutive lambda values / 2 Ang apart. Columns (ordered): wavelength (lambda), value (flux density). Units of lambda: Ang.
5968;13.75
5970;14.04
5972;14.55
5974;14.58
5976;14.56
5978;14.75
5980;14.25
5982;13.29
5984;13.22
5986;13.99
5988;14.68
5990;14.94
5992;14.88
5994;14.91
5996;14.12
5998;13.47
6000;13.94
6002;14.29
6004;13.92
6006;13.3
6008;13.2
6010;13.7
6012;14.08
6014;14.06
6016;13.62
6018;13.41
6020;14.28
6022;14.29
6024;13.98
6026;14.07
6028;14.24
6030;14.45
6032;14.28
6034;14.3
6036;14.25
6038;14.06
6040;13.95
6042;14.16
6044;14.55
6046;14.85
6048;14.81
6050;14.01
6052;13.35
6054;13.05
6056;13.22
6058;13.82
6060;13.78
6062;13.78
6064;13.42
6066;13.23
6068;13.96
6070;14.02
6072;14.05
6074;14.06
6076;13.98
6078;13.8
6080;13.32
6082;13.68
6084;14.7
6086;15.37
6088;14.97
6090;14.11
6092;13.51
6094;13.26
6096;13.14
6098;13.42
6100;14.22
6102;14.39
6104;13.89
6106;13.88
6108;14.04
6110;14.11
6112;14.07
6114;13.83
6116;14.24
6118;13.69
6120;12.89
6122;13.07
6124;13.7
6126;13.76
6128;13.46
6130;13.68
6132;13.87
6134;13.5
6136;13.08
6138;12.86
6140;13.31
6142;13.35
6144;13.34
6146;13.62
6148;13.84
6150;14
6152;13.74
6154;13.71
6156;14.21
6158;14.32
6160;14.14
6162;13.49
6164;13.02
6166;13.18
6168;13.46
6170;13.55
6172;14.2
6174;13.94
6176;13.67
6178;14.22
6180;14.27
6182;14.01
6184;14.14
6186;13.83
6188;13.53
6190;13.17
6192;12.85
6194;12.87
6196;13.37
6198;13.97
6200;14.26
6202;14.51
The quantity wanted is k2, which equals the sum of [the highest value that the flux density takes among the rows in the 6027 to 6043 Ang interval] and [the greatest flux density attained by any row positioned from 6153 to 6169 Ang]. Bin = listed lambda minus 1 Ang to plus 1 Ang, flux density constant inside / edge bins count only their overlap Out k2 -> 28.77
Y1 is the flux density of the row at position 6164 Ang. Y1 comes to 13.02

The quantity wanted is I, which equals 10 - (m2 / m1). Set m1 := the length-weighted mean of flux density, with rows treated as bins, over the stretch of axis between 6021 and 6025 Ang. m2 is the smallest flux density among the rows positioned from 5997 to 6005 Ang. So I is 9.047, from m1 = 14.1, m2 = 13.47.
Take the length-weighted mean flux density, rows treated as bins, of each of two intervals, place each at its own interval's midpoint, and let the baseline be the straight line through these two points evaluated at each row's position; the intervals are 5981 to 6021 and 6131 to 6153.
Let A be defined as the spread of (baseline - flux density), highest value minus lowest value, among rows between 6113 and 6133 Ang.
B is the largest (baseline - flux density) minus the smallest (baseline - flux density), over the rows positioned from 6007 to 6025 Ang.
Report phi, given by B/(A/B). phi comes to 1.0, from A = 1.3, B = 1.14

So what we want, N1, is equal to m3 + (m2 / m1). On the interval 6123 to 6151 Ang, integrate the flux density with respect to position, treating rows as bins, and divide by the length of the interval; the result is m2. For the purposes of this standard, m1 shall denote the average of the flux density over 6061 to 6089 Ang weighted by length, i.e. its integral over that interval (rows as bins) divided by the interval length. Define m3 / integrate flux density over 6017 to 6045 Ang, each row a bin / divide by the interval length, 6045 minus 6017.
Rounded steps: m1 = 14.0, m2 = 13.5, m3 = 14.2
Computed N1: 15.1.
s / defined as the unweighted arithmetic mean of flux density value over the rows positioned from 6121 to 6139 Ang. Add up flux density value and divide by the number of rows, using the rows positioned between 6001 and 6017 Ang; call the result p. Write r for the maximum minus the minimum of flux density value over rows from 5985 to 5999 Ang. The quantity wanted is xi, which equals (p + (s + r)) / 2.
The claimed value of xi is 14.34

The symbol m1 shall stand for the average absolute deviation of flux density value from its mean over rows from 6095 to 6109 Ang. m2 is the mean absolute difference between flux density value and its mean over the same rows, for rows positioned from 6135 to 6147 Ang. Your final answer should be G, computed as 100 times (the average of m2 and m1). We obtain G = 26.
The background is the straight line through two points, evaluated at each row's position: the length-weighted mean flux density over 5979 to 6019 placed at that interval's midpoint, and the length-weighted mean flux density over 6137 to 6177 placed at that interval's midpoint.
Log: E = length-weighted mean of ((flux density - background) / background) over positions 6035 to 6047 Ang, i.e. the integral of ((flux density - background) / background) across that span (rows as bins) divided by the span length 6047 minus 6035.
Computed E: 0.031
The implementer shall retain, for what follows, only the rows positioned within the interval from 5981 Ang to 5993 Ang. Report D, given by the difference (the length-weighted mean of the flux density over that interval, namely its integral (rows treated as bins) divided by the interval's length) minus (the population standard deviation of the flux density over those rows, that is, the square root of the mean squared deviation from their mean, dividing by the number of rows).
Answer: 13.45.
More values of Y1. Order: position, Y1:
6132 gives 13.87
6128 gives 13.46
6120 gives 12.89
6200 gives 14.26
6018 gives 13.41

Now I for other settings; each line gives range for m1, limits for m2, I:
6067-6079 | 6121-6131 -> 9.065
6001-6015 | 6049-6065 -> 9.054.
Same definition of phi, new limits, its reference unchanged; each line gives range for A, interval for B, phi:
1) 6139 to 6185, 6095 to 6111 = 1.2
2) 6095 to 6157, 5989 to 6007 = 1.7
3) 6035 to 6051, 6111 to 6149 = 1.9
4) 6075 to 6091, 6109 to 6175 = 1.2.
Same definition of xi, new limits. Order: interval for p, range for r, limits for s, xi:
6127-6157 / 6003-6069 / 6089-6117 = 14.62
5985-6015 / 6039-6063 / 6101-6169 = 14.78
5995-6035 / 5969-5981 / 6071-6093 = 14.40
